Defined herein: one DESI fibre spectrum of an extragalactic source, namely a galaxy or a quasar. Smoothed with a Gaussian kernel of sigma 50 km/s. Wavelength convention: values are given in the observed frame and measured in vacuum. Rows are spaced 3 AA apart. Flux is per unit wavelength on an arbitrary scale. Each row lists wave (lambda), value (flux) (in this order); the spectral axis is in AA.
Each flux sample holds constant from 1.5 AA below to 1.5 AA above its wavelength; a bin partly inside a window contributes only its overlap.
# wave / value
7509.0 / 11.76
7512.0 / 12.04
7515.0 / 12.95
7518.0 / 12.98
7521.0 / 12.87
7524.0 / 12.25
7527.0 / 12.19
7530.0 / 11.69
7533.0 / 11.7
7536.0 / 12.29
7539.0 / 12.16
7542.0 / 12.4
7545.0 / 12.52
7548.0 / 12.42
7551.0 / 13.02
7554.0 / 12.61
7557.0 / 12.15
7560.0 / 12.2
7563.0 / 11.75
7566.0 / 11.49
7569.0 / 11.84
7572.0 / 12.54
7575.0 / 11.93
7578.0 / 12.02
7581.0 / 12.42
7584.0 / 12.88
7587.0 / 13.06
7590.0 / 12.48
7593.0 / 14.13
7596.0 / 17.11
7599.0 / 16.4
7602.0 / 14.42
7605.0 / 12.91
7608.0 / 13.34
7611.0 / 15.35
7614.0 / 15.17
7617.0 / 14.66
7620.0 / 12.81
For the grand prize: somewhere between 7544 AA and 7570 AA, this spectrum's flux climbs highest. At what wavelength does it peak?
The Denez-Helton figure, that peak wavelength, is 7551.0 AA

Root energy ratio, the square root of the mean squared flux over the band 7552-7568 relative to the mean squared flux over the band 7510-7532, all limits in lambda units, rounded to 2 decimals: 0.97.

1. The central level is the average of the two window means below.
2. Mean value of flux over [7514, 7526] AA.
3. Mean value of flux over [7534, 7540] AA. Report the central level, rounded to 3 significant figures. 12.5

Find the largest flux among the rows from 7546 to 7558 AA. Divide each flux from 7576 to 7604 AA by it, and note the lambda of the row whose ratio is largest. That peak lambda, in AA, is 7596.0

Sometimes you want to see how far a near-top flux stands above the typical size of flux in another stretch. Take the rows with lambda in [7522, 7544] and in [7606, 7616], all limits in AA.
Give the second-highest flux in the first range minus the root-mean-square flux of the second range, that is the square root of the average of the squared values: -2.4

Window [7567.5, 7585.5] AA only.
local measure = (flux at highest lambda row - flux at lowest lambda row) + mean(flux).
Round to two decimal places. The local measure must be 13.31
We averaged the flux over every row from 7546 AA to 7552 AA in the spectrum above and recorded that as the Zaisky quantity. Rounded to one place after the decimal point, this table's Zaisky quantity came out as 12.7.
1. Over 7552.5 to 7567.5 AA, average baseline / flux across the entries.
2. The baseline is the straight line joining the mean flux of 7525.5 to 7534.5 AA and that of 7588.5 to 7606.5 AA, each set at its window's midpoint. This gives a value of 1.09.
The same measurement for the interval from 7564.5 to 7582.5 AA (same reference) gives 1.13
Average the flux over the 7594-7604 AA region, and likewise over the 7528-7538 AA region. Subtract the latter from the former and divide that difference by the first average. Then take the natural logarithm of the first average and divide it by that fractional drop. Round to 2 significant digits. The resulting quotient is 11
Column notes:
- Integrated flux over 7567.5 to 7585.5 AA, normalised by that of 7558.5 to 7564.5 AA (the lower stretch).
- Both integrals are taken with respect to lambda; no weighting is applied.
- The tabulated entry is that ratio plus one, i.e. 4.1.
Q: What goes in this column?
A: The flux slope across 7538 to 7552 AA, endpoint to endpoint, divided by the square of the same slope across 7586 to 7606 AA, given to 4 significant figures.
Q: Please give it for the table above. 1032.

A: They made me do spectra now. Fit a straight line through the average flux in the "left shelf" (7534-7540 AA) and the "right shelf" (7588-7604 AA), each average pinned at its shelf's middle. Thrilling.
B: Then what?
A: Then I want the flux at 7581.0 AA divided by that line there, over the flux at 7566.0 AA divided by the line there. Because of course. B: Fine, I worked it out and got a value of 1.03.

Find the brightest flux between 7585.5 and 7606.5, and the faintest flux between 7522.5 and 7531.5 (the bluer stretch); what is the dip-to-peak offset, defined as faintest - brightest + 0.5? -4.9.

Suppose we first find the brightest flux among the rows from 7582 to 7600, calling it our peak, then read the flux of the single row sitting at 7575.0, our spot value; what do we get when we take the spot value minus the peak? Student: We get -5.2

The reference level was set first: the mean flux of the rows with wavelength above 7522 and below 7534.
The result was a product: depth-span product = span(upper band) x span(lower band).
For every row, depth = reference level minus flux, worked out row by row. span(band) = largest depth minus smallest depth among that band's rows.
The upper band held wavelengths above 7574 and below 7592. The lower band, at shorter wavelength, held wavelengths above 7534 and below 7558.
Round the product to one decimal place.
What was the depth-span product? 1.0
